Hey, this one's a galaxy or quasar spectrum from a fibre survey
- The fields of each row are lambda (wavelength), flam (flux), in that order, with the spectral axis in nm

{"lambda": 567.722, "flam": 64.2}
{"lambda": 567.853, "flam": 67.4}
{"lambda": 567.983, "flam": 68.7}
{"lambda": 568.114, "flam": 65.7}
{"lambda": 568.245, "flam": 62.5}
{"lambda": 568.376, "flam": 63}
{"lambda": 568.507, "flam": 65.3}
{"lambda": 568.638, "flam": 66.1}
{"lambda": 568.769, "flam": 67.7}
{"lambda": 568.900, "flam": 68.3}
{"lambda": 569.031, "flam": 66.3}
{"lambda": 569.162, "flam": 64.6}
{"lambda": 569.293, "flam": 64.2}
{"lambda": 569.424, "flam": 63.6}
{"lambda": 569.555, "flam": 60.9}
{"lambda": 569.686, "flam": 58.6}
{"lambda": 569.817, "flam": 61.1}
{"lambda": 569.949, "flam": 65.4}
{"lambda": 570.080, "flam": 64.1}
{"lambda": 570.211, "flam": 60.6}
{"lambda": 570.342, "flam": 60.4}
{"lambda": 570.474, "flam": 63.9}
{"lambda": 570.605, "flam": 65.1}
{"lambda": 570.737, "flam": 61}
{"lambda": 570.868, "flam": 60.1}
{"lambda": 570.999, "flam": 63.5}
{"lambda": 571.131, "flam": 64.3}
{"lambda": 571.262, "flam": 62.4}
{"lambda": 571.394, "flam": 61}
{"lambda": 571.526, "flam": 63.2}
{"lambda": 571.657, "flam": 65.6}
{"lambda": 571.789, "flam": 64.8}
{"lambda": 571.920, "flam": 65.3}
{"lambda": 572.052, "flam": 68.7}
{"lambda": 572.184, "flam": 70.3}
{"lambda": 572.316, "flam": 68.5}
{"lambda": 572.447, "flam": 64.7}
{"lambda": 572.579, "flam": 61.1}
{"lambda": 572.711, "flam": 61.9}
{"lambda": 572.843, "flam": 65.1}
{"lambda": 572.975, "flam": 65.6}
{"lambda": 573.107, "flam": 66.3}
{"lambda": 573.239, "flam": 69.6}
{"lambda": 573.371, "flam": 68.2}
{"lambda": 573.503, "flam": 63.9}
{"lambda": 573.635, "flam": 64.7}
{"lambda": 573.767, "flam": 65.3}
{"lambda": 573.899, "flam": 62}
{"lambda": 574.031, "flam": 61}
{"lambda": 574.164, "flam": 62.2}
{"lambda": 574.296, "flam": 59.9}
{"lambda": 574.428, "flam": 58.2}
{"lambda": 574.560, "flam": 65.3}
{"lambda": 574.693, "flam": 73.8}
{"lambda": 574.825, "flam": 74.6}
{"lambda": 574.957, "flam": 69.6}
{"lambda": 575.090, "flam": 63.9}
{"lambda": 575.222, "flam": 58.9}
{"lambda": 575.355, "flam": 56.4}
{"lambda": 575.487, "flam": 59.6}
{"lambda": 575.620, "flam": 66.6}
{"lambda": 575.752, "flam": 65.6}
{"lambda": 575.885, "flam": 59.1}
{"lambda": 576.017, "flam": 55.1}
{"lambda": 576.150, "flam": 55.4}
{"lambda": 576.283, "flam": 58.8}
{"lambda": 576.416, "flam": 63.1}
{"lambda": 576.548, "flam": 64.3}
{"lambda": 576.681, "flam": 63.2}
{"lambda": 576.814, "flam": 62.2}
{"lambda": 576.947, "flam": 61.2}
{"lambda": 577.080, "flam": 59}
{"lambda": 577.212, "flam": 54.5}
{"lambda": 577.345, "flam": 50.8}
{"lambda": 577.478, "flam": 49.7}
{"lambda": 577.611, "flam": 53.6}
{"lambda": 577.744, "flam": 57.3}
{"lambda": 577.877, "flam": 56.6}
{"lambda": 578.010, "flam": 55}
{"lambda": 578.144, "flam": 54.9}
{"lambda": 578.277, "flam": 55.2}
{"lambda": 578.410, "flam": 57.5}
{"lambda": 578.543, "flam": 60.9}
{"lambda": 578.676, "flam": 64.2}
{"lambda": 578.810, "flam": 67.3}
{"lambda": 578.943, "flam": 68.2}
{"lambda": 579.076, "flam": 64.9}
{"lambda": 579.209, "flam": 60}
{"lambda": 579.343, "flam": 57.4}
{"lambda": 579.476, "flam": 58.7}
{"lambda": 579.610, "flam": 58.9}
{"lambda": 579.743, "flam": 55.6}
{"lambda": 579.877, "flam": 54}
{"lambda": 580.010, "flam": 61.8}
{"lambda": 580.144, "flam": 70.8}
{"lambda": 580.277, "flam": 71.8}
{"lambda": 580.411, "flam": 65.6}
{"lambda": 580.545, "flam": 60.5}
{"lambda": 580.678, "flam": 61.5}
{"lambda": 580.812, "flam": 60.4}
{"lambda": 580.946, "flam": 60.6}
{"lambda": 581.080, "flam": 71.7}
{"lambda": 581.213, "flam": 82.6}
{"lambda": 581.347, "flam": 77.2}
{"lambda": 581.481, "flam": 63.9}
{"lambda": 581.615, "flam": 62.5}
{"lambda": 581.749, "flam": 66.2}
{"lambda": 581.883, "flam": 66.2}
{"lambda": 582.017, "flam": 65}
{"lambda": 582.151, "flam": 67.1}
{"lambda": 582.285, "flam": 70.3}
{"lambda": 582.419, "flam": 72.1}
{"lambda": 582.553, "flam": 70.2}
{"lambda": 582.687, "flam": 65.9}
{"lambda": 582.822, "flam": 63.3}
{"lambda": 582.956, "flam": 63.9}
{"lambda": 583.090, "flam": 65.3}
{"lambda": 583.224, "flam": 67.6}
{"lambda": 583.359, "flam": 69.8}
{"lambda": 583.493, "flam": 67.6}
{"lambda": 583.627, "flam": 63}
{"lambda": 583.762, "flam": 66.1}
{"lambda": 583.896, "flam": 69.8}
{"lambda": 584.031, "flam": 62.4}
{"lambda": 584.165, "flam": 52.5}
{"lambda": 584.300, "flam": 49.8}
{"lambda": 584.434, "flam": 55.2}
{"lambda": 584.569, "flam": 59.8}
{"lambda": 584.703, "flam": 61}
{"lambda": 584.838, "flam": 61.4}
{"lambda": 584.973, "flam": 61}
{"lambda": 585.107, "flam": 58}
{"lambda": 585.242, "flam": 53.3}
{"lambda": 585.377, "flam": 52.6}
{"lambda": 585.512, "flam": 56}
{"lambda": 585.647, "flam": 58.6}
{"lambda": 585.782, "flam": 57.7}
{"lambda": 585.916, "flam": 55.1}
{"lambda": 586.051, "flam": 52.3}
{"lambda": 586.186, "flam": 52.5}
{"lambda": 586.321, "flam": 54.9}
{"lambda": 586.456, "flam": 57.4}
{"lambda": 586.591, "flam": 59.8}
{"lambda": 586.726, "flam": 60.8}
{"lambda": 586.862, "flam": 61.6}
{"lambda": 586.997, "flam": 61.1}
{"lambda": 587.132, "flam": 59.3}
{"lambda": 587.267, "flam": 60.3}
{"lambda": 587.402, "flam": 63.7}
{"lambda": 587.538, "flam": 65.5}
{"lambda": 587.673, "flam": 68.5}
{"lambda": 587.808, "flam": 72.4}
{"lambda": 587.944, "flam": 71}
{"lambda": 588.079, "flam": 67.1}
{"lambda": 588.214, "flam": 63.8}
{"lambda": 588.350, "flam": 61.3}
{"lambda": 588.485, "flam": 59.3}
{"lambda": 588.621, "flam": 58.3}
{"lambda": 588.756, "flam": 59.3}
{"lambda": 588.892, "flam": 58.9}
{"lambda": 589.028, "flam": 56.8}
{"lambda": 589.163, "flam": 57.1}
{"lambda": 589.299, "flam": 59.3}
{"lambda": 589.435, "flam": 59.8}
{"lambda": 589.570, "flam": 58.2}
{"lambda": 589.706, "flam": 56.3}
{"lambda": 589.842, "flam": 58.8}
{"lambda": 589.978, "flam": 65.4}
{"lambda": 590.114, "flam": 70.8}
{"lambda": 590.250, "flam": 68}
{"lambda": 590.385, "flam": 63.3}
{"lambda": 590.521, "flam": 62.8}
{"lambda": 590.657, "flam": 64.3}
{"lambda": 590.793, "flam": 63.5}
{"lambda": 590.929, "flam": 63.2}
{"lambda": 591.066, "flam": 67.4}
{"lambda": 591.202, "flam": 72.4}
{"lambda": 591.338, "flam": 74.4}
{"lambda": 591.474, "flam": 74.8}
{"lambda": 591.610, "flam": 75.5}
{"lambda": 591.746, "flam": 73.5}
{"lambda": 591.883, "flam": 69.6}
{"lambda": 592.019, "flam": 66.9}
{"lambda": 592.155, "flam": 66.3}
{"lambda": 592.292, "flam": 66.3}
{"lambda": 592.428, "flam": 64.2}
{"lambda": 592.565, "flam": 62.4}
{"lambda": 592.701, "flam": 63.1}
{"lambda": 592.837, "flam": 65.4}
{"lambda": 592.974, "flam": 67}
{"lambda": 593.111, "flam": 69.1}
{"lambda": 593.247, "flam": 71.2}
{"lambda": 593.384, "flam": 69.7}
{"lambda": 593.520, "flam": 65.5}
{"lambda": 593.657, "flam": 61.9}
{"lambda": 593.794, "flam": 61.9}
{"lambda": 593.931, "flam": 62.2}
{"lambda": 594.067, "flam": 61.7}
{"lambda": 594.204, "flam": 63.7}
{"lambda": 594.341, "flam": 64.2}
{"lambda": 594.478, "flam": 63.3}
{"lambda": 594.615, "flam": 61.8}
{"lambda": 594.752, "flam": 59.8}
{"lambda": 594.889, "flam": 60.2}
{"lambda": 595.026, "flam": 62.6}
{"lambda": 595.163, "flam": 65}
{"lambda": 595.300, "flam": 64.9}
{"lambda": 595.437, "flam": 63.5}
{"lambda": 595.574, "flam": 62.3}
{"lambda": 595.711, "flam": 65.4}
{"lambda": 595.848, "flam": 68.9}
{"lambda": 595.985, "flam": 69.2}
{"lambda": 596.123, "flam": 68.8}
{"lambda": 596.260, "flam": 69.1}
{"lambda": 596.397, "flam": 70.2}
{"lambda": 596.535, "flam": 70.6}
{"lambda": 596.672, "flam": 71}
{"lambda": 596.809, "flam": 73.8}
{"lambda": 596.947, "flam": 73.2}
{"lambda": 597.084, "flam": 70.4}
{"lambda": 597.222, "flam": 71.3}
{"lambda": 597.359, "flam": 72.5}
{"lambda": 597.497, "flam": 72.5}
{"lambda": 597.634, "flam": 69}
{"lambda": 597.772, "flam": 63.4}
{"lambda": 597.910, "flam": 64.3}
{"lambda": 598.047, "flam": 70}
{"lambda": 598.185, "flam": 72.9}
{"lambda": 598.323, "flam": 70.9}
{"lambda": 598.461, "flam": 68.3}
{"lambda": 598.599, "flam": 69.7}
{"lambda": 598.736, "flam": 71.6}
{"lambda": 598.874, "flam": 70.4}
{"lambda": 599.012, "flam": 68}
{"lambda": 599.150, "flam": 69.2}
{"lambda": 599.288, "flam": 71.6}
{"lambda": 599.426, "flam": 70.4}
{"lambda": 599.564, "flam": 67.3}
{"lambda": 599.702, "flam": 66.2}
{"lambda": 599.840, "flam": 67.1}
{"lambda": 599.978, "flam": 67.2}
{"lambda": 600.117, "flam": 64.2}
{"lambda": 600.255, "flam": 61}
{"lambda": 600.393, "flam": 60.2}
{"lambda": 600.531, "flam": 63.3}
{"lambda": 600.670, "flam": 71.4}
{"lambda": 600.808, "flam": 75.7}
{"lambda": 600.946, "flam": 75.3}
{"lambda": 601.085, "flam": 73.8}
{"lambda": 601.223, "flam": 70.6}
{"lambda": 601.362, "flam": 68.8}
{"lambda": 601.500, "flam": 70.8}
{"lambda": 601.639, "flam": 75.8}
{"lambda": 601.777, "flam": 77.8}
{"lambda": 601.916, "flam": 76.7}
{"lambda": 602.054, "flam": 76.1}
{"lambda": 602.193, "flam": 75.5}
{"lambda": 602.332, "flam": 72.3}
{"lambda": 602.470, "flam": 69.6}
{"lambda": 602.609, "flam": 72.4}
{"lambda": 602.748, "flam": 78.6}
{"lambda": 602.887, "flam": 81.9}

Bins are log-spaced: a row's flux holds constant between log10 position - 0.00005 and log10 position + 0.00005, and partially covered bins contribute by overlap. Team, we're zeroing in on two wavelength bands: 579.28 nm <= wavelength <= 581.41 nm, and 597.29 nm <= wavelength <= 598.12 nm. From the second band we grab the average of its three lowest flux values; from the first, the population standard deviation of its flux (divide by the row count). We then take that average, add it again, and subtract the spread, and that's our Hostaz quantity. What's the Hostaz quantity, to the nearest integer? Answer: 123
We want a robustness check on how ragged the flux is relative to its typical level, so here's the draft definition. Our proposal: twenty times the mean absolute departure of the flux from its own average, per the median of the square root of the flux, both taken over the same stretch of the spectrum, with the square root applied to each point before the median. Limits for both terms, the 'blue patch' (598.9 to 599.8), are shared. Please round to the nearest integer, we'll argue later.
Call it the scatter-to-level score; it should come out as 4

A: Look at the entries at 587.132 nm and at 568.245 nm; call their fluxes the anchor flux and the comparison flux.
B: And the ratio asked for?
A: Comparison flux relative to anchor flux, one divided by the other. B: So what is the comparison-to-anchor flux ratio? 1.05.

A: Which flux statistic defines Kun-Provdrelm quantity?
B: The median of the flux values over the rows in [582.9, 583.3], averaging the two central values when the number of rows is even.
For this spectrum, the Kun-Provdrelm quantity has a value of 65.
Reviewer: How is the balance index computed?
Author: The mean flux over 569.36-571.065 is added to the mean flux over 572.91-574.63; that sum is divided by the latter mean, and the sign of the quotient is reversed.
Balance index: -1.97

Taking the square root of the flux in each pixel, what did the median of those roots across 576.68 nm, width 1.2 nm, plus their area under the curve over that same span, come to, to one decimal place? 17.1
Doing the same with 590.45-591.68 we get 18.4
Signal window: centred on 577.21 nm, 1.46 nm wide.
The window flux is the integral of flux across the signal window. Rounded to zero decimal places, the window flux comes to 84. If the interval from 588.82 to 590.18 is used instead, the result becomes 82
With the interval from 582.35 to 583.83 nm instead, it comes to 99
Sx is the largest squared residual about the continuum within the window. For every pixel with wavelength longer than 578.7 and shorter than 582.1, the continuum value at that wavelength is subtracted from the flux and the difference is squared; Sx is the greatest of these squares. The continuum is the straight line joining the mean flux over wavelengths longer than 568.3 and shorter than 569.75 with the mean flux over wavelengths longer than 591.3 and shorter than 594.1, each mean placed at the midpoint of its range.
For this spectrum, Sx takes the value 279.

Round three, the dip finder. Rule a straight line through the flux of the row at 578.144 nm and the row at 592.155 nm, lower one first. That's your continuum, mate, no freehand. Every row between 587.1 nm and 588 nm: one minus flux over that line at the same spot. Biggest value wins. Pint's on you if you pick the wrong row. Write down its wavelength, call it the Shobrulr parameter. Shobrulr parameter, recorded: 587.132 nm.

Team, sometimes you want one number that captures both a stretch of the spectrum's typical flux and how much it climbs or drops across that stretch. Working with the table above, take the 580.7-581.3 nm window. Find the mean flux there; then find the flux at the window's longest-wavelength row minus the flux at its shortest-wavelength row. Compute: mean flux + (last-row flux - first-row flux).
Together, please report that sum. 91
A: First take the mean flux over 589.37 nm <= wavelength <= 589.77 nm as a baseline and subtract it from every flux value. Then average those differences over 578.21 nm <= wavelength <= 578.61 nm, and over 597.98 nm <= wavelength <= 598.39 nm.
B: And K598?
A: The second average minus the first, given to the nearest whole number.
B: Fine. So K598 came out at 13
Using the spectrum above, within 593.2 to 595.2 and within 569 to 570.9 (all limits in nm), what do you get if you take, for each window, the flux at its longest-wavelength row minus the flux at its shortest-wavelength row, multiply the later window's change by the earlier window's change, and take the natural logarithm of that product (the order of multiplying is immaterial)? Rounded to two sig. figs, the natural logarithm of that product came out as 3.6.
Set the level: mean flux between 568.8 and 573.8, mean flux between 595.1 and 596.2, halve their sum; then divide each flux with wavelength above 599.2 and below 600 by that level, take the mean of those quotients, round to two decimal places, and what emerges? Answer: 1.05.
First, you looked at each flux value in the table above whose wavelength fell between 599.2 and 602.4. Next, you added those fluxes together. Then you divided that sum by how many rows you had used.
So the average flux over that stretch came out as 70.4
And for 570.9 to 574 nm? 65.0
